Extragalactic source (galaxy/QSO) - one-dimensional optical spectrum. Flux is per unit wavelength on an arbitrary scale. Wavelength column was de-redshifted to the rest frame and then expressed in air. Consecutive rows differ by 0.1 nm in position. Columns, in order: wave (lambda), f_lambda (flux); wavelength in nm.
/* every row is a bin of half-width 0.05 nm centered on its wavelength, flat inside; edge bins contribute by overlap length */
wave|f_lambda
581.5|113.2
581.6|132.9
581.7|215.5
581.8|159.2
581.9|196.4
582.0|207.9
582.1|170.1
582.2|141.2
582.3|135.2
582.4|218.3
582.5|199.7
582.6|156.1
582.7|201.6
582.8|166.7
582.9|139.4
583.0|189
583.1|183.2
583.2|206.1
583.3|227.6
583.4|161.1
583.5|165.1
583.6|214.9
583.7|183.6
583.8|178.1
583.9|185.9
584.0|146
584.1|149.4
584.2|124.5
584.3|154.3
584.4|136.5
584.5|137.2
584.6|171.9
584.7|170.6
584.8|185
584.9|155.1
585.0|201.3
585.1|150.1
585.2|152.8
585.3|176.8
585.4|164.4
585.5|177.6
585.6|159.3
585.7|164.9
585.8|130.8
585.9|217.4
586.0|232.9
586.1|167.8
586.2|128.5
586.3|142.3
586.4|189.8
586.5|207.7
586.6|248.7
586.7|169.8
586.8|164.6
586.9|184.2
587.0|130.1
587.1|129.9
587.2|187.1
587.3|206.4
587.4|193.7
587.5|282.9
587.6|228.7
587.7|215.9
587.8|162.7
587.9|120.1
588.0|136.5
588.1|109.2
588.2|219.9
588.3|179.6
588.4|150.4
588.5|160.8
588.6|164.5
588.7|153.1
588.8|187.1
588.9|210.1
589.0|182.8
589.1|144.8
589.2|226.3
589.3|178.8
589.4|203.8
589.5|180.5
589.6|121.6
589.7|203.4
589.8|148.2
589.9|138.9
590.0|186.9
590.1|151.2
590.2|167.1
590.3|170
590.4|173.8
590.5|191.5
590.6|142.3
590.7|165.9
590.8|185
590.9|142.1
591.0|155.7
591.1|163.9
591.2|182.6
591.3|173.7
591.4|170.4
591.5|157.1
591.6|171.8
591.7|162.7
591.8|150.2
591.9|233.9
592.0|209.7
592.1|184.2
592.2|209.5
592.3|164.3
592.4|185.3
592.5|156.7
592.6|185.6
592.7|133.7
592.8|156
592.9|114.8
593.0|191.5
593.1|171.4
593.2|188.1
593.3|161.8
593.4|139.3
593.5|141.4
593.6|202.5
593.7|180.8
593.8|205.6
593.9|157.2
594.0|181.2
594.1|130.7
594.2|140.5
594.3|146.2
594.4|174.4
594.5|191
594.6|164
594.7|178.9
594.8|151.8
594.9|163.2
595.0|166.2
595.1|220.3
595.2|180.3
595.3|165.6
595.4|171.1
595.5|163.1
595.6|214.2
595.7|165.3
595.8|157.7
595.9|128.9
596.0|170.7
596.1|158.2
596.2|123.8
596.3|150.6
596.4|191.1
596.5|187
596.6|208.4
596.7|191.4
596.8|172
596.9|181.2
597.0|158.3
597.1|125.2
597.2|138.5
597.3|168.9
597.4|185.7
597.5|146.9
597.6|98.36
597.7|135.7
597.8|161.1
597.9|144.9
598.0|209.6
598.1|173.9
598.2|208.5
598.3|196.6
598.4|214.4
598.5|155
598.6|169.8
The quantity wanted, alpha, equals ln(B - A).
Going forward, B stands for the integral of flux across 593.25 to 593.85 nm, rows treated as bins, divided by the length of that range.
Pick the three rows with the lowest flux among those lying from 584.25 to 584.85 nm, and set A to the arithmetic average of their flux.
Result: 3.4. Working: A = 143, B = 172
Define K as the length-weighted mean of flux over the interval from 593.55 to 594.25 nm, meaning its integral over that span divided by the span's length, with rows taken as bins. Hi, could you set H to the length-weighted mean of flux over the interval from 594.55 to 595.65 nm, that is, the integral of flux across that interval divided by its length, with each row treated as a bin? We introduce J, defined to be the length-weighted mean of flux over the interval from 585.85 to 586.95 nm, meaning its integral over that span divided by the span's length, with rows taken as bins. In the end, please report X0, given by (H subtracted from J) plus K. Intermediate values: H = 176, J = 187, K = 171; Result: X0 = 182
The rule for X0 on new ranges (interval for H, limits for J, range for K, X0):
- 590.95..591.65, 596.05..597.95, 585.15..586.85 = 168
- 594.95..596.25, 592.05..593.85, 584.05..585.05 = 161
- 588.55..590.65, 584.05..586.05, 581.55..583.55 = 172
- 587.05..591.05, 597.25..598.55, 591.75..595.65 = 168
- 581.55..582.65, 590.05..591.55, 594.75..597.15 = 160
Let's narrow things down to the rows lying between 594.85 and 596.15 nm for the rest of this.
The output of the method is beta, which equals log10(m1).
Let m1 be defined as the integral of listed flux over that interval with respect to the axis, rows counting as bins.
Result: 2.35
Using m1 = 222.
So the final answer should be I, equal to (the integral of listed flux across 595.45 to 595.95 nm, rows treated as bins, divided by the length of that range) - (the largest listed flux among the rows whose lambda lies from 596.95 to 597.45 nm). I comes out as -20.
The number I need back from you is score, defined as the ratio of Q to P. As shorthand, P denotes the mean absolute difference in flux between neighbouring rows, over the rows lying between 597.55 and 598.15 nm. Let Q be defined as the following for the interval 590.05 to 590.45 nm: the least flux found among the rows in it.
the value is 4.2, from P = 36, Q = 151.2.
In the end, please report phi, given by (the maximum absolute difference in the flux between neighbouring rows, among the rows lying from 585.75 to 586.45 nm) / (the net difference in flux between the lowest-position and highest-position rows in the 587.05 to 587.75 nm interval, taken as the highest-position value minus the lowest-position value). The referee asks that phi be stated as 1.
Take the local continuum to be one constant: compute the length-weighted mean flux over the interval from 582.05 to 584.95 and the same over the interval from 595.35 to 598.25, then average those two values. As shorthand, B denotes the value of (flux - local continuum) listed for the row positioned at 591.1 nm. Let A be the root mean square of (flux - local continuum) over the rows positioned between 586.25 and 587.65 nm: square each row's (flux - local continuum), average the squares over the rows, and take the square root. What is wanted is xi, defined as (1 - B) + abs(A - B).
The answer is 57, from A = 47.6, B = -4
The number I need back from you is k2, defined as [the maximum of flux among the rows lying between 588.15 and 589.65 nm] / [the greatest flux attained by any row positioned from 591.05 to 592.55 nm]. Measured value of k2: 0.97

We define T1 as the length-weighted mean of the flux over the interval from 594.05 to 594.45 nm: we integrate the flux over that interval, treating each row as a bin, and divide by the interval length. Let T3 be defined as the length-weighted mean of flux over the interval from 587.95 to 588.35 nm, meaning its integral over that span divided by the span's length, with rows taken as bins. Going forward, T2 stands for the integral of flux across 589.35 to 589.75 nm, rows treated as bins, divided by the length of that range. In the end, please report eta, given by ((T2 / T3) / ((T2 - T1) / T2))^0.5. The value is 2.6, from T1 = 148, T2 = 177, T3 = 161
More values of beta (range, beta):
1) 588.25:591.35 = 2.72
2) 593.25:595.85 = 2.64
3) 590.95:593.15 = 2.58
